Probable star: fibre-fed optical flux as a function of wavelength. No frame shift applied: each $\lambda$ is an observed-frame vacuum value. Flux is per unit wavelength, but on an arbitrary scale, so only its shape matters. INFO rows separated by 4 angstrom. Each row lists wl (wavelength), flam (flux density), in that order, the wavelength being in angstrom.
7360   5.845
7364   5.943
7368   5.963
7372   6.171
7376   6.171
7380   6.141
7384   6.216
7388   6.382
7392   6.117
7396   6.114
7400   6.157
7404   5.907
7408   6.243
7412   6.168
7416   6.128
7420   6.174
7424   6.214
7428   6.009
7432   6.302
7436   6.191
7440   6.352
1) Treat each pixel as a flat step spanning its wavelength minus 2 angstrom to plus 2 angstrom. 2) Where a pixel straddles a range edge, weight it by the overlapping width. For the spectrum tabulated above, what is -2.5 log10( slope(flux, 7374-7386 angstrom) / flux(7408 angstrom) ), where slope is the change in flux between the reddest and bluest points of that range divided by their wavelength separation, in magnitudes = 7.61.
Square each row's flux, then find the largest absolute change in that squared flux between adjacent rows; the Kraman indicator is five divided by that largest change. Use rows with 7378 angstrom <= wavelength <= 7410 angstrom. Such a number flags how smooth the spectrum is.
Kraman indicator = 1.22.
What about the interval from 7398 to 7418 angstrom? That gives 1.22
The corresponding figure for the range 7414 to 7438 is 1.39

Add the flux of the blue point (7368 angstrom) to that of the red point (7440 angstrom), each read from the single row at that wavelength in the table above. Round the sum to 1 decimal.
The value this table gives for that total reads 12.3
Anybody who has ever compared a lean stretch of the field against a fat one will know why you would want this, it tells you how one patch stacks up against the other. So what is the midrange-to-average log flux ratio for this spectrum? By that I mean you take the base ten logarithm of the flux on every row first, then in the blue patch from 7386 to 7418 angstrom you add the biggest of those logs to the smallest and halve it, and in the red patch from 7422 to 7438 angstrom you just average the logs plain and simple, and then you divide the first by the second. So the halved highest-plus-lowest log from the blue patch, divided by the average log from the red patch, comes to 1.00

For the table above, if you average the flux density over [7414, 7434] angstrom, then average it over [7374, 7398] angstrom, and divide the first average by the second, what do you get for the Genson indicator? 0.996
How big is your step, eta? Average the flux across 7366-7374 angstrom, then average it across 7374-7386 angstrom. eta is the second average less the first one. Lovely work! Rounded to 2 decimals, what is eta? 0.11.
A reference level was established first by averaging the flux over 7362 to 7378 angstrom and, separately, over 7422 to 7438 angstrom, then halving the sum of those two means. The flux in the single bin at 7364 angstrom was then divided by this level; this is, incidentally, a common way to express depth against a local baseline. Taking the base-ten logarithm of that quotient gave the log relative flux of -0.013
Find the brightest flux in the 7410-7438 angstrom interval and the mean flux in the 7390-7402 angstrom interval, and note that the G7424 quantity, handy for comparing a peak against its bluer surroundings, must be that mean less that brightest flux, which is -0.17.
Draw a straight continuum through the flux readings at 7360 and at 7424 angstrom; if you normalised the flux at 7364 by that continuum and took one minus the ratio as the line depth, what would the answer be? -0.013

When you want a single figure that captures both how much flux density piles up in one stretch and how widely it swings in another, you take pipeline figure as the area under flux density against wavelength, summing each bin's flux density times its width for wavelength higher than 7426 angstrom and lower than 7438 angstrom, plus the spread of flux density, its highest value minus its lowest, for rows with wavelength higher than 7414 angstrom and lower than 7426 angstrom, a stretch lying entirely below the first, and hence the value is 74.1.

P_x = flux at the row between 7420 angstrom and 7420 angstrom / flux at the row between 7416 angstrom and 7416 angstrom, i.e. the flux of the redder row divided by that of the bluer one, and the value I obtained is 1.01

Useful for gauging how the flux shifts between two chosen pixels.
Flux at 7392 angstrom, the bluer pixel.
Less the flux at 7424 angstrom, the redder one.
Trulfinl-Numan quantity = -0.10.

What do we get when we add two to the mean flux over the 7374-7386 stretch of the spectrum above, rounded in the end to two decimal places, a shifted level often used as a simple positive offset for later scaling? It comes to 8.18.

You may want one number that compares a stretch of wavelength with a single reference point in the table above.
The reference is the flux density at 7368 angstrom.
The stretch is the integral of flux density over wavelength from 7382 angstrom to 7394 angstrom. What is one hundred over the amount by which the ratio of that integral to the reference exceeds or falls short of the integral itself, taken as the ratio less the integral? -1.6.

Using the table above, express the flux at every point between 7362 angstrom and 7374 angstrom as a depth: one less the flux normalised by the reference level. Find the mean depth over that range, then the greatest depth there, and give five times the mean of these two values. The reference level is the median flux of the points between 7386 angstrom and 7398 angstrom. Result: 0.11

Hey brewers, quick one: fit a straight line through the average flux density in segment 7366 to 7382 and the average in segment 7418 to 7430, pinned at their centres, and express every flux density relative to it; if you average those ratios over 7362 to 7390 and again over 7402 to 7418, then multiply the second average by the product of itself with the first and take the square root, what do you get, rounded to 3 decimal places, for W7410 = 1.000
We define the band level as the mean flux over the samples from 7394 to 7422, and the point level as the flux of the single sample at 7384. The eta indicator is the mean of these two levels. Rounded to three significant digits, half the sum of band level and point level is 6.17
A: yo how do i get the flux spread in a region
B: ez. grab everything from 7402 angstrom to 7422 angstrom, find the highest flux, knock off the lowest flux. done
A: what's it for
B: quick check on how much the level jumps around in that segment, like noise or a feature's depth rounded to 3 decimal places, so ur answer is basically 0.336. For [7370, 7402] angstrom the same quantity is 0.268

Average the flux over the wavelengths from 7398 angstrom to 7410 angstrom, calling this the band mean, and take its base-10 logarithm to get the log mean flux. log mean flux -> 0.785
